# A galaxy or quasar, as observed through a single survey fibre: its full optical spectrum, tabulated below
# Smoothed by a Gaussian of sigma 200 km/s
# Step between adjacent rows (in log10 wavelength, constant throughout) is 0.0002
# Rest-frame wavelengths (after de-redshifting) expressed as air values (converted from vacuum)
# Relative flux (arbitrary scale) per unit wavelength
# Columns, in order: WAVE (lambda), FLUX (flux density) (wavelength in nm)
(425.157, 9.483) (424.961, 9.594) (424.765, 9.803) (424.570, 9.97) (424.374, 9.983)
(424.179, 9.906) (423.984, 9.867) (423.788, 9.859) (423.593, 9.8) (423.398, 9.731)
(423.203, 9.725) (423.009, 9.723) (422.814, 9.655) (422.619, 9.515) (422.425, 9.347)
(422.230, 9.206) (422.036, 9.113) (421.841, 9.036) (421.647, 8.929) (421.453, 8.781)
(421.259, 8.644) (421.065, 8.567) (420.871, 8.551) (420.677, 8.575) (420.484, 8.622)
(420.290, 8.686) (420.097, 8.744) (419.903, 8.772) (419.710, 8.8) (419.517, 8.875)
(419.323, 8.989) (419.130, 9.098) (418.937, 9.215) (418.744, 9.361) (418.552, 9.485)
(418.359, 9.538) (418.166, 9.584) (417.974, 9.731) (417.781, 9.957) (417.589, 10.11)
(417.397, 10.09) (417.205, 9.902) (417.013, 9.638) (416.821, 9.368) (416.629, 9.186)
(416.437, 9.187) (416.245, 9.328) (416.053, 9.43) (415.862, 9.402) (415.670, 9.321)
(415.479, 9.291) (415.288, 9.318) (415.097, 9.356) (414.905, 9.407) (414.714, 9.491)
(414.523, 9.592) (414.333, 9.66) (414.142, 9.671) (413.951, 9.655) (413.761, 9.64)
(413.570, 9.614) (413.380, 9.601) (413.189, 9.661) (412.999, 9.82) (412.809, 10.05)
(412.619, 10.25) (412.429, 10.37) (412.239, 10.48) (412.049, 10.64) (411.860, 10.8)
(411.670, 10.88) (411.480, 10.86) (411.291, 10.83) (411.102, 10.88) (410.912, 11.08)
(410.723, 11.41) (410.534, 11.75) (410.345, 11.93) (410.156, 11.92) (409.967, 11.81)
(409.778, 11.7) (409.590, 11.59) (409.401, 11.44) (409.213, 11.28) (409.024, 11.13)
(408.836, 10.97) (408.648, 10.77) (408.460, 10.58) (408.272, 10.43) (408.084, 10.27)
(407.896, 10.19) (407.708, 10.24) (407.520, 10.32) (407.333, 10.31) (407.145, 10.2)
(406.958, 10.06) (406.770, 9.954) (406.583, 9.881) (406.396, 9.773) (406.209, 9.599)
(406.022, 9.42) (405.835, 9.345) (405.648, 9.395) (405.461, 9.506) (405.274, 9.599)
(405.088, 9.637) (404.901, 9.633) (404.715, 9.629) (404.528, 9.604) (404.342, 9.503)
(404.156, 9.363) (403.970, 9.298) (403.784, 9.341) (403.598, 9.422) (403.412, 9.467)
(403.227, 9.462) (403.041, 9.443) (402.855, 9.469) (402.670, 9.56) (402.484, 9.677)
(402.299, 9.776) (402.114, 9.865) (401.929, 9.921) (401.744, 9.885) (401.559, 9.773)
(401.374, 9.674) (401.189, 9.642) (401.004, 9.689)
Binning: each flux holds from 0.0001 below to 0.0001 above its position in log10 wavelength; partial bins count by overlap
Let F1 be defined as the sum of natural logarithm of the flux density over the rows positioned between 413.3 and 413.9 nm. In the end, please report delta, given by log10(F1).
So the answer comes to 0.8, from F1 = 6.8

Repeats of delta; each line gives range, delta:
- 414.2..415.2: 1.1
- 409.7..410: 0.7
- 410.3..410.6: 0.7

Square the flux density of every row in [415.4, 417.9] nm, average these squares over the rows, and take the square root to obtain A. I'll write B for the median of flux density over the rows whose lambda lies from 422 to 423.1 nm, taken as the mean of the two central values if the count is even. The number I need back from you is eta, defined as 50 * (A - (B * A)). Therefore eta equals -4030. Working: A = 9.6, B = 9.4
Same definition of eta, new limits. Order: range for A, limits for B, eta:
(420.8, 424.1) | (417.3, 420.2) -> -3891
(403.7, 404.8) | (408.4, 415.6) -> -4544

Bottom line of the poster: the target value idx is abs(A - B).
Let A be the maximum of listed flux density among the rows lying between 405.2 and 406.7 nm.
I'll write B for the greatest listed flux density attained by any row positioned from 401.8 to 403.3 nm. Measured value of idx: 0.0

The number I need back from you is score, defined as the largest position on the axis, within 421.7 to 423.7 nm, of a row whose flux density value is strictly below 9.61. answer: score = 422.619 nm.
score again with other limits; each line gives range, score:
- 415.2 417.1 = 416.821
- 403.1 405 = 404.528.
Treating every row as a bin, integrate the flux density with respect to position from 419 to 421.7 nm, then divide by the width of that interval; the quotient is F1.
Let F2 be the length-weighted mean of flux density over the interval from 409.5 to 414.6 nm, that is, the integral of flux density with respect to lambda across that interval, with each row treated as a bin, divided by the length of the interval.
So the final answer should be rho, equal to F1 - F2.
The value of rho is -1.8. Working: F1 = 8.8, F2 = 10.6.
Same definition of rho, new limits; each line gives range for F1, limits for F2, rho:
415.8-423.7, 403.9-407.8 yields -0.5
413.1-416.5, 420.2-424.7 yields 0.2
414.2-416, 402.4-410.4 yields -0.7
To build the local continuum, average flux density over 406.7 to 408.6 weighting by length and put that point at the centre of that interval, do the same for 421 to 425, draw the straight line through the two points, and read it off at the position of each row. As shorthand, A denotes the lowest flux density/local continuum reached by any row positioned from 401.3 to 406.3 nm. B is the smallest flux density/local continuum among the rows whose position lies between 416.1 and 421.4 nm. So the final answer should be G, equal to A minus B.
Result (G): 0.00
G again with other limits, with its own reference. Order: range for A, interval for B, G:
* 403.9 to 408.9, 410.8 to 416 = -0.05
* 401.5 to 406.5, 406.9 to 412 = -0.09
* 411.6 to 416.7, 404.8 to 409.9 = 0.03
